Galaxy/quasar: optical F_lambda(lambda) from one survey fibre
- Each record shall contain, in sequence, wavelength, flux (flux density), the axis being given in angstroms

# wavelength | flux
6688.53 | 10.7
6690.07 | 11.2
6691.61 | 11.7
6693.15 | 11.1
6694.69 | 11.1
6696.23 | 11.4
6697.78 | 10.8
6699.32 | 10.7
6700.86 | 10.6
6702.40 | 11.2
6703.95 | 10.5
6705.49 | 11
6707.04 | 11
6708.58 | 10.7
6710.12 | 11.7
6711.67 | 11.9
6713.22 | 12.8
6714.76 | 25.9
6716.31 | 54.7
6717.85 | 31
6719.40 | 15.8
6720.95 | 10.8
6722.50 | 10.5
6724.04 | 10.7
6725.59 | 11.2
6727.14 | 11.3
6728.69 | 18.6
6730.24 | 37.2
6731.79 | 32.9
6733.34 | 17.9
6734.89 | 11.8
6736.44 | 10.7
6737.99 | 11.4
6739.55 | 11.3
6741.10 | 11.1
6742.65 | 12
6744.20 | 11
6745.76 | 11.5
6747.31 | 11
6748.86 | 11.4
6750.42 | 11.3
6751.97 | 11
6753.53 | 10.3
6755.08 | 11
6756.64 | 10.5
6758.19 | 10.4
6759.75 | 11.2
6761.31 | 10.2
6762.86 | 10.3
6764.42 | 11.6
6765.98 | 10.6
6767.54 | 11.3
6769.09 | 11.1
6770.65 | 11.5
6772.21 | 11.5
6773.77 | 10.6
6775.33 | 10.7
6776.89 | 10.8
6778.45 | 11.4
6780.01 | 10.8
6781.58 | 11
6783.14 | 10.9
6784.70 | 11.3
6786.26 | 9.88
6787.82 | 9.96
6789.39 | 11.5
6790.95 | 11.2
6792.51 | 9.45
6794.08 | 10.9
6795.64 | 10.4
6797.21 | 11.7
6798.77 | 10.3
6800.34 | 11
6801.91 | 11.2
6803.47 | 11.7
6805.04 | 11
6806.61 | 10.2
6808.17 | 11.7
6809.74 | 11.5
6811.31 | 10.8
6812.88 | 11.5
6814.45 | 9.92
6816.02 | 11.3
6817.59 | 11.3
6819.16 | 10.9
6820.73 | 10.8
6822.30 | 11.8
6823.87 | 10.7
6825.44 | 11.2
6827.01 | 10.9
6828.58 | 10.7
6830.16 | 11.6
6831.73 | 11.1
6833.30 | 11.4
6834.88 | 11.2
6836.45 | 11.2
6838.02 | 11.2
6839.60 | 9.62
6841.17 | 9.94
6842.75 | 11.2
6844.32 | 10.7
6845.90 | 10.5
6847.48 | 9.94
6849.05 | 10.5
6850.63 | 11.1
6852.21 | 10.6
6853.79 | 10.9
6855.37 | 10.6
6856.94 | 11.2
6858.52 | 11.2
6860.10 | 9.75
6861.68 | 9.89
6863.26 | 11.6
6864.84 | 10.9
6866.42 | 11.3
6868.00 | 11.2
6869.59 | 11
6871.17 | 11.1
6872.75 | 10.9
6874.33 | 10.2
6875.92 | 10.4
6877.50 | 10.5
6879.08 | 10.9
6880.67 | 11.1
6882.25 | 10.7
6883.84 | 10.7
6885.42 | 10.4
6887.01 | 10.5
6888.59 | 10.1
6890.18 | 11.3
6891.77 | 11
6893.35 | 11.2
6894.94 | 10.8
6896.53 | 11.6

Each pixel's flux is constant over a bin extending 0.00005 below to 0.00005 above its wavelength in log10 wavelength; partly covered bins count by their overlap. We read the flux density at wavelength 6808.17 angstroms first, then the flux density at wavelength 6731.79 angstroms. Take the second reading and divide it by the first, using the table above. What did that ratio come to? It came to 2.81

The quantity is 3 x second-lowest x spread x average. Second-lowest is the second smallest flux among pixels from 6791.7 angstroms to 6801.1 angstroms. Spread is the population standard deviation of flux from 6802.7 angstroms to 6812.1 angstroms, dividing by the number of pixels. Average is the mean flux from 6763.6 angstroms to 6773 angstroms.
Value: 189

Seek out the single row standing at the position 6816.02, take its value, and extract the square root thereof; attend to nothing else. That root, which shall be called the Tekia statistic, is 3.36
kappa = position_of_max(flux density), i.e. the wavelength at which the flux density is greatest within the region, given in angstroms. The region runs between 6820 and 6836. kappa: 6822.30 angstroms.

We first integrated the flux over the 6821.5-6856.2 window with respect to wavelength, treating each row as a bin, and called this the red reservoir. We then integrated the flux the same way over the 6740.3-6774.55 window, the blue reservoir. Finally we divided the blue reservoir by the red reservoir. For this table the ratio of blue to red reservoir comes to 1.0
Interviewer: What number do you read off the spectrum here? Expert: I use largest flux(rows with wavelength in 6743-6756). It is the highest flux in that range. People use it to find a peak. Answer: 11.5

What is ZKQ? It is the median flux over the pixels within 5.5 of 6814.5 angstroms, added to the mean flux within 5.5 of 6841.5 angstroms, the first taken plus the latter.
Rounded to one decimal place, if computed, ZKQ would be 21.9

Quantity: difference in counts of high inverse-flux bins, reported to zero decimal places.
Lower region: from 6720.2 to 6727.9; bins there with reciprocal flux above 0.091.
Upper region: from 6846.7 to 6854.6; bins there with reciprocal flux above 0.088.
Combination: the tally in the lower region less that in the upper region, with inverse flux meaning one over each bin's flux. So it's -2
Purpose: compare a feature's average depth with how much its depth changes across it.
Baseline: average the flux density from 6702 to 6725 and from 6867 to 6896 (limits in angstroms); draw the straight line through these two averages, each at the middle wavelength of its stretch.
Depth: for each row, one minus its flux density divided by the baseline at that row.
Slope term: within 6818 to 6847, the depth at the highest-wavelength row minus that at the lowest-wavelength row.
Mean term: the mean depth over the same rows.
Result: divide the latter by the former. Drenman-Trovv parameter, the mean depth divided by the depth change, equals -4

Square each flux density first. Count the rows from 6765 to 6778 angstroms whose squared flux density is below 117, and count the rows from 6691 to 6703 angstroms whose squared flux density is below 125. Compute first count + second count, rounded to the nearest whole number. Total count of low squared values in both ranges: 9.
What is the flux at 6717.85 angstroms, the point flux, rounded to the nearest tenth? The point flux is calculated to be 31.0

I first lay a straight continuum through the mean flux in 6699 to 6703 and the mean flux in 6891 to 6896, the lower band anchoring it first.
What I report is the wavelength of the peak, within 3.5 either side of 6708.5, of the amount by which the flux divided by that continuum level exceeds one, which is 6711.67 angstroms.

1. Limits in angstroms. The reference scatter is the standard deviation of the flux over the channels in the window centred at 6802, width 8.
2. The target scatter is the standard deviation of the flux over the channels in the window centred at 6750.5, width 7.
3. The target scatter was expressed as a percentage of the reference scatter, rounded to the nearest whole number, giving 86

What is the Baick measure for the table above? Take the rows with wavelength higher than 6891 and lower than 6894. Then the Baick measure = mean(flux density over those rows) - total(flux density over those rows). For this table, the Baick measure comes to -11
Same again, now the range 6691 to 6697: -34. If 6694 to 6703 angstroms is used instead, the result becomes -55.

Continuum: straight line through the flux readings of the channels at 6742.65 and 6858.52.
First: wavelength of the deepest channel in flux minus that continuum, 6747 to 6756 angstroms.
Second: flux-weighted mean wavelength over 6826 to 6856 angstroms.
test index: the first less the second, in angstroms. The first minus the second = -87.5 angstroms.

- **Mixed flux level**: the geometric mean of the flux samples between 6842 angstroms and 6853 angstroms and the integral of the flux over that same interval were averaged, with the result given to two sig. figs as 64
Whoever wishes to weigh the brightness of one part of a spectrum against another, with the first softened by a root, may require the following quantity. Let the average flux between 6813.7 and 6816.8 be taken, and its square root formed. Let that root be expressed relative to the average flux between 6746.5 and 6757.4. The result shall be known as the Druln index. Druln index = 0.298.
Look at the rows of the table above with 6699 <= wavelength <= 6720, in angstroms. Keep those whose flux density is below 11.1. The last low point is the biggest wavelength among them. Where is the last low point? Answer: 6708.58 angstroms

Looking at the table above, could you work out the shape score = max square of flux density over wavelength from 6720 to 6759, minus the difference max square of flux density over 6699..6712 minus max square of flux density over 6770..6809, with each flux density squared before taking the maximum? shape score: 1379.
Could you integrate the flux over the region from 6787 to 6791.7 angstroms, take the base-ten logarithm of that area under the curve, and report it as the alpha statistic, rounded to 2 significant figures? 1.7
